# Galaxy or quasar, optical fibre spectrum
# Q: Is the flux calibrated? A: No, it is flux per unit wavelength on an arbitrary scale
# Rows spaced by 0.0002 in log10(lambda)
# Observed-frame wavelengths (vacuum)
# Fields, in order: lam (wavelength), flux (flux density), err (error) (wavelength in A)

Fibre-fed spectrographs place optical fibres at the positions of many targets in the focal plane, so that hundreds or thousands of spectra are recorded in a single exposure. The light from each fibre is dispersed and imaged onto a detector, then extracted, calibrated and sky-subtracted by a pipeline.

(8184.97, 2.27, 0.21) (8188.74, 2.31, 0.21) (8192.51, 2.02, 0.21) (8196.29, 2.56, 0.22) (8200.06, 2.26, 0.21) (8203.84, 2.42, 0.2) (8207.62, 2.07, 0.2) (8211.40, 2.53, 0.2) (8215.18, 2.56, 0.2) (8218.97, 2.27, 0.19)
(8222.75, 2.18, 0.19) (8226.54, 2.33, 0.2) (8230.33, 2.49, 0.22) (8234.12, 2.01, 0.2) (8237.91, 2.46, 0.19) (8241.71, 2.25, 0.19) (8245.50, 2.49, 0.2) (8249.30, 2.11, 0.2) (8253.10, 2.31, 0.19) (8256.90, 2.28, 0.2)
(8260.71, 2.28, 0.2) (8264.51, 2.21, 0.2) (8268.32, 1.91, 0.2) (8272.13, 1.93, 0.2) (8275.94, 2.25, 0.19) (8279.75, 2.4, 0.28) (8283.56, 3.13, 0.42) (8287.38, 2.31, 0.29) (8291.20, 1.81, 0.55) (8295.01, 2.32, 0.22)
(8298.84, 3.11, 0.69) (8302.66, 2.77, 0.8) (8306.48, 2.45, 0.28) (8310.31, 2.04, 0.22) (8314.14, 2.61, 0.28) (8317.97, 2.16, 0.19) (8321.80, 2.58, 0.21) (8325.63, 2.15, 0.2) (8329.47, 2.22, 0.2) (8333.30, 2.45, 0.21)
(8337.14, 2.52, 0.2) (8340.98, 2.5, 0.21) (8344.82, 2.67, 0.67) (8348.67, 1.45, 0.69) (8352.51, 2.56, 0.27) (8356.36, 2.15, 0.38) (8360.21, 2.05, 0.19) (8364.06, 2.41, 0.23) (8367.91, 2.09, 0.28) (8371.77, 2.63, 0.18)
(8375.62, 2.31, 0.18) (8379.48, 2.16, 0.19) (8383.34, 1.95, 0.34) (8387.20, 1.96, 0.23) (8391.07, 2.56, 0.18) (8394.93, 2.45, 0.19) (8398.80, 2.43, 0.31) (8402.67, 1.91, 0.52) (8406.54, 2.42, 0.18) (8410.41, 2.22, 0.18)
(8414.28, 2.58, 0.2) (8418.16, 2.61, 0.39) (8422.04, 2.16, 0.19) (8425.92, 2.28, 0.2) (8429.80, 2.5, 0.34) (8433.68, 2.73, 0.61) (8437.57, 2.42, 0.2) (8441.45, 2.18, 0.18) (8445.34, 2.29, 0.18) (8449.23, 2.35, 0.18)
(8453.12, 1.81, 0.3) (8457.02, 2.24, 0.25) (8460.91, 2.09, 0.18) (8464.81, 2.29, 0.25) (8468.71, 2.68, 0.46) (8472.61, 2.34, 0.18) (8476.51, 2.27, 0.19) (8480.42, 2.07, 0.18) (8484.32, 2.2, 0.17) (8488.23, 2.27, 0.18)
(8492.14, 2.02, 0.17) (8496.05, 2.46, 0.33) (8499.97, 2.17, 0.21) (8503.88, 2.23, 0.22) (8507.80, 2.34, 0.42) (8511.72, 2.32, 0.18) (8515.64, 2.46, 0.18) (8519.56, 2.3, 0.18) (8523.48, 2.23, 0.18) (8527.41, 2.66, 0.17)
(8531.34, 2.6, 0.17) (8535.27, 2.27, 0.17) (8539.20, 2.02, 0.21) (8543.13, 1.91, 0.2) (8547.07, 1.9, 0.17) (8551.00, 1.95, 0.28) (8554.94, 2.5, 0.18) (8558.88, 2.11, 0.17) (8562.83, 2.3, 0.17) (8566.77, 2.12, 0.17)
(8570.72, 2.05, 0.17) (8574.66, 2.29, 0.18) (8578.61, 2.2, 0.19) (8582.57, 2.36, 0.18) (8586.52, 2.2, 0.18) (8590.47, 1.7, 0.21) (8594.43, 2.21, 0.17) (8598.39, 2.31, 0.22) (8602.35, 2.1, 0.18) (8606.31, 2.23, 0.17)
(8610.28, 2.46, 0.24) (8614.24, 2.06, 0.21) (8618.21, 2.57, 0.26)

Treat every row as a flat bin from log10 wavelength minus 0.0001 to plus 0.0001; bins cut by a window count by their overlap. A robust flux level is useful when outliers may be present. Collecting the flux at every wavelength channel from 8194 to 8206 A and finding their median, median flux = 2.42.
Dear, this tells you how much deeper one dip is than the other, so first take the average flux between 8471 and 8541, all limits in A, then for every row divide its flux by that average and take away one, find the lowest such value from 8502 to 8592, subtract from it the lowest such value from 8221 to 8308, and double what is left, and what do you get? -0.10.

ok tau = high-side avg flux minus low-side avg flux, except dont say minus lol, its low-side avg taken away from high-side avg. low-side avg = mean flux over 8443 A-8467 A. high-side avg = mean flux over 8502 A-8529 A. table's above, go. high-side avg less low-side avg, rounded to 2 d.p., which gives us 0.18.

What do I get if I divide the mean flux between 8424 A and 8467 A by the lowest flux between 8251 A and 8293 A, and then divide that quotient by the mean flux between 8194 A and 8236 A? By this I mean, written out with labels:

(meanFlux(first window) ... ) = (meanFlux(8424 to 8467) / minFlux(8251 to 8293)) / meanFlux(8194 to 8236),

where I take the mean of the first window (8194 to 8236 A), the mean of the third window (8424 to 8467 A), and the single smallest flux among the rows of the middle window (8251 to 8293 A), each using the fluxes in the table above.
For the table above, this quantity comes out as 0.54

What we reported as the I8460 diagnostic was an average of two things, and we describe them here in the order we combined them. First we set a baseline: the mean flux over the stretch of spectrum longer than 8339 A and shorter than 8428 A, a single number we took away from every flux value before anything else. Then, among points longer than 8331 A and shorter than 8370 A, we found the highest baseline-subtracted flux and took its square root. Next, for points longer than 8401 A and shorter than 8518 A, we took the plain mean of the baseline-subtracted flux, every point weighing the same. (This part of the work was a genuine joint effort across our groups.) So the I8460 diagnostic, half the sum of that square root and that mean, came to 0.318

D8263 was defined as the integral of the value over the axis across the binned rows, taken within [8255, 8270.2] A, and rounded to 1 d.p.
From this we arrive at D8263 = 33.0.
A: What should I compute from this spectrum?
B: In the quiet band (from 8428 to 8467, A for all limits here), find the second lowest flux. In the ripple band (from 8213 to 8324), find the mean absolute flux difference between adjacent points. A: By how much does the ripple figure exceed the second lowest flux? -1.75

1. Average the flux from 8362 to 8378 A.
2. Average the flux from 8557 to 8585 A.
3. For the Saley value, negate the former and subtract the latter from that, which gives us -4.56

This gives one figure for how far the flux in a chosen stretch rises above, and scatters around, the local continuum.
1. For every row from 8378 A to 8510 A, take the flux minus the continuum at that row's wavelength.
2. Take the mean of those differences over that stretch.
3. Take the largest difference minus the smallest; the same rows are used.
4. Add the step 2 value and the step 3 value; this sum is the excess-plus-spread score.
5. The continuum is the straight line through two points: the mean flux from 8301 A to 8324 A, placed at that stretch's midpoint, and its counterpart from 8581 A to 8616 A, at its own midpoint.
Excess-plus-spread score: 0.9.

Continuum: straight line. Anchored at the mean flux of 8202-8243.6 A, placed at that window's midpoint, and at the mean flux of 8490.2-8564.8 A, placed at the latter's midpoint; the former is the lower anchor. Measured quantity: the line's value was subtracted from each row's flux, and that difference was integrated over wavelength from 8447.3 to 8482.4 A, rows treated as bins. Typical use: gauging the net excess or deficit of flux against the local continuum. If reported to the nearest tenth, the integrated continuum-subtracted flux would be -1.0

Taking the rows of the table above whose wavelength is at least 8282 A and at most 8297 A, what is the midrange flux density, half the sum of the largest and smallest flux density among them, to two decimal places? 2.47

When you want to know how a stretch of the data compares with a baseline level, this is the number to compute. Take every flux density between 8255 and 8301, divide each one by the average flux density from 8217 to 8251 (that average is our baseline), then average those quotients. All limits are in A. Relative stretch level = 1.02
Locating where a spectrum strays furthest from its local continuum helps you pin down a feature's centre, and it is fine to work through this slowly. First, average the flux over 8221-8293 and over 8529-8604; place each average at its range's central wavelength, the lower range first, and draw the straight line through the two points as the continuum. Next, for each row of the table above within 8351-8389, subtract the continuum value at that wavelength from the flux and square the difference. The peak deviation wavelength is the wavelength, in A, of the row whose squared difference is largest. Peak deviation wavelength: 8371.77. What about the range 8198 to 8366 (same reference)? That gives 8283.56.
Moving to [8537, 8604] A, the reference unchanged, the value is 8590.47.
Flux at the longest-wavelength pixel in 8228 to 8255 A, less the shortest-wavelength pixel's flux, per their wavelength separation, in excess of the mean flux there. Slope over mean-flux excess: -2.31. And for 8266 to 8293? -2.25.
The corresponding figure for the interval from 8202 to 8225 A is -2.35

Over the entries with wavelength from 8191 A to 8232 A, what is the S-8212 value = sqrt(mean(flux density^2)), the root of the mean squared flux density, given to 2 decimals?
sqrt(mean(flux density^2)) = 2.34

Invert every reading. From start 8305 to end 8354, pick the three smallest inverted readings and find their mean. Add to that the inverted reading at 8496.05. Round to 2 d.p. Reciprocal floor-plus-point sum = 0.79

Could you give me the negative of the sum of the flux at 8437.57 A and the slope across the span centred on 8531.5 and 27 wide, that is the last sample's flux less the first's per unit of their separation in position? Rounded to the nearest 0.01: -2.40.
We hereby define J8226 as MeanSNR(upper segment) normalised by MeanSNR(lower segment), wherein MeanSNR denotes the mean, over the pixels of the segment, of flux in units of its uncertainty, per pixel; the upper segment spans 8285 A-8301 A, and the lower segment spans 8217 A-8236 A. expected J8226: 0.58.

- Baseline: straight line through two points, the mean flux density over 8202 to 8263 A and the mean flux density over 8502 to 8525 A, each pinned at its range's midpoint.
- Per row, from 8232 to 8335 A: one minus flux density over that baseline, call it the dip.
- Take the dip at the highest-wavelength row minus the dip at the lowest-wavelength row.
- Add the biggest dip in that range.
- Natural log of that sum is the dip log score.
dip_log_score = -3.6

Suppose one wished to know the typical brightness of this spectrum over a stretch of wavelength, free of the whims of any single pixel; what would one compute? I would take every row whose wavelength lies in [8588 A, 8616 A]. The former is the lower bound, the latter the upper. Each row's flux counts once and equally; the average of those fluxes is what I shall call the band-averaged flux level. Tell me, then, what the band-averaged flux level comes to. 2.15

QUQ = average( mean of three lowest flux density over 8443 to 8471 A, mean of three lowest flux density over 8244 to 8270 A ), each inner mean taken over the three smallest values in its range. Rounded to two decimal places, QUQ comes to 2.06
